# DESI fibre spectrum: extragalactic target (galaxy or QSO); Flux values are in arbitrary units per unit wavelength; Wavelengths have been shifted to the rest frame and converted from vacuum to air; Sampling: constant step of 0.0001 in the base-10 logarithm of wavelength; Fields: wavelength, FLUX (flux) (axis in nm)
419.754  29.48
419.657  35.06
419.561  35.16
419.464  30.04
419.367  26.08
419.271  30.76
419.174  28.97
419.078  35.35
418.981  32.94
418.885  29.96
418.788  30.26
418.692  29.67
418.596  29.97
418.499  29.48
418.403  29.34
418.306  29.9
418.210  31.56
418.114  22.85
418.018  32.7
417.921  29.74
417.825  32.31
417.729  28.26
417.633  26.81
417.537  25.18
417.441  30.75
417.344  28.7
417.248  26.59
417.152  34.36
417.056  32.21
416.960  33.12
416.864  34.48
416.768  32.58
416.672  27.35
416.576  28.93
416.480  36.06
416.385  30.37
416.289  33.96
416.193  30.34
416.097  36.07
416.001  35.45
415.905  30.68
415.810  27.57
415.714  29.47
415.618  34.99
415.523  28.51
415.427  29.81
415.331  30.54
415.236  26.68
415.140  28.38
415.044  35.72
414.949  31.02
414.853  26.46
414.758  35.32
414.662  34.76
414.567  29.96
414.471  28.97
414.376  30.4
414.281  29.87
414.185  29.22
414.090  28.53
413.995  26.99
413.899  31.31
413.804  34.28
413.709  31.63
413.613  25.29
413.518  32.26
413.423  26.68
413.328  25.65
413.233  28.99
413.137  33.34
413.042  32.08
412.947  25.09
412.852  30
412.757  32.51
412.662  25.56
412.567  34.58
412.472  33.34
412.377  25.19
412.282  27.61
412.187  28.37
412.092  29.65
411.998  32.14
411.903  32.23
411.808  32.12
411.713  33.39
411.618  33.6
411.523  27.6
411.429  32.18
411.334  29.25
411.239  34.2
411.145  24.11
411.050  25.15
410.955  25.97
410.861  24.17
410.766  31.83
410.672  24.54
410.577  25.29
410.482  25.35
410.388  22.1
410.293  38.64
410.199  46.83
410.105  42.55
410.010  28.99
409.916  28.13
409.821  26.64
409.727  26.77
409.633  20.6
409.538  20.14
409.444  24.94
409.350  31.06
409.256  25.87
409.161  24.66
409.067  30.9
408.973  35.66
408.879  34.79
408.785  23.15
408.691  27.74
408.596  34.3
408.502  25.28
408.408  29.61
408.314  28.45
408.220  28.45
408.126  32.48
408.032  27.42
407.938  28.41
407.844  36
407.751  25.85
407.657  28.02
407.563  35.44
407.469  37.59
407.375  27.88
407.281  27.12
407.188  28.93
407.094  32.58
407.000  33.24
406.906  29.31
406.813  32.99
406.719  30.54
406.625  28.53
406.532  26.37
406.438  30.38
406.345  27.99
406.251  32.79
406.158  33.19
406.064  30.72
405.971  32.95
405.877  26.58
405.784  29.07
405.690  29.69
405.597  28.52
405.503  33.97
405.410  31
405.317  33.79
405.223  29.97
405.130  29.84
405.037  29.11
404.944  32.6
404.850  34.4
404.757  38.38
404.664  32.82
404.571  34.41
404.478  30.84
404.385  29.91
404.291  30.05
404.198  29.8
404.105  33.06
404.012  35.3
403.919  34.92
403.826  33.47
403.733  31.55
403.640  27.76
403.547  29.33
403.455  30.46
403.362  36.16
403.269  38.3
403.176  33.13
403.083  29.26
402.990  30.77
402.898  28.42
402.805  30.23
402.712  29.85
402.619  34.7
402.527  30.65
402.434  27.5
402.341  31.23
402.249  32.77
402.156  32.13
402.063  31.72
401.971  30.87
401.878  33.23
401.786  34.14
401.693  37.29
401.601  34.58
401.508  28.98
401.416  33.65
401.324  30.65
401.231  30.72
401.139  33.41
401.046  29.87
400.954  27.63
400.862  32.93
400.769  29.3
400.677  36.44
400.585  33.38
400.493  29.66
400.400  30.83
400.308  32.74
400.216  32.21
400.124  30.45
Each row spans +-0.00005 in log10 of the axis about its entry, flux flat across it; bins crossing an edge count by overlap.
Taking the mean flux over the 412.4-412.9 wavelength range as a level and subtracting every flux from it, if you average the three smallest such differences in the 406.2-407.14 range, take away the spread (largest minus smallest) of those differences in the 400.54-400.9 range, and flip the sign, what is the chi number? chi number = 9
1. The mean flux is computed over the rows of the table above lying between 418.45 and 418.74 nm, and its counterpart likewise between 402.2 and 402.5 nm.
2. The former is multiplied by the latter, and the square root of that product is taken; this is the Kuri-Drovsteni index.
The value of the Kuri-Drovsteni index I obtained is 30.1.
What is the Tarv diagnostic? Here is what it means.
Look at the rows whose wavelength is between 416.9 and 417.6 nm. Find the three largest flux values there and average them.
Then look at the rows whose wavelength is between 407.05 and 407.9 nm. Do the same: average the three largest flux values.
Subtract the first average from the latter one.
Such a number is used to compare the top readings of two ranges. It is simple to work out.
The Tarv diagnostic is 3.1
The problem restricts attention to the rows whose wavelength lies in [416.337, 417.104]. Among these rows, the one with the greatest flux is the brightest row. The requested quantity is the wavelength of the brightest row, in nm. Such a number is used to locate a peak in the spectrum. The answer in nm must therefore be 416.480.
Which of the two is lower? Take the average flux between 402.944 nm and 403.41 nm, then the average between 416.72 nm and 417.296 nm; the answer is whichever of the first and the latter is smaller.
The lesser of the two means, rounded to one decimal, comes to 32.2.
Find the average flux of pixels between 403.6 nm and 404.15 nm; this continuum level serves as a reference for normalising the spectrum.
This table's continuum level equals 32.7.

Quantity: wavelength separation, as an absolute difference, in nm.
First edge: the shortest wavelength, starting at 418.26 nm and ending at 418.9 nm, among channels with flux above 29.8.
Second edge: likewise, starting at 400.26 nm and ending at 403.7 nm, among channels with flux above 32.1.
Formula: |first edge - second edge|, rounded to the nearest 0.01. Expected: 18.00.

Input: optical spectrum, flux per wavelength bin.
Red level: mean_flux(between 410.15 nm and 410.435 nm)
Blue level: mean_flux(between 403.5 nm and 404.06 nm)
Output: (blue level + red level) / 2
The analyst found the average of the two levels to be 34.0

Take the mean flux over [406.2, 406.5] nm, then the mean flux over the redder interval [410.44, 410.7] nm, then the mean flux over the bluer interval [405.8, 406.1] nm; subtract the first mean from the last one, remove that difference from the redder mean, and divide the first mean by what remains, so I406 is 1.20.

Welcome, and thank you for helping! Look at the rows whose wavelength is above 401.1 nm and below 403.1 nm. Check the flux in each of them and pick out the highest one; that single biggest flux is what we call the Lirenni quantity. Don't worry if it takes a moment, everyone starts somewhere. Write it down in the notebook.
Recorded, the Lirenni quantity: 37.29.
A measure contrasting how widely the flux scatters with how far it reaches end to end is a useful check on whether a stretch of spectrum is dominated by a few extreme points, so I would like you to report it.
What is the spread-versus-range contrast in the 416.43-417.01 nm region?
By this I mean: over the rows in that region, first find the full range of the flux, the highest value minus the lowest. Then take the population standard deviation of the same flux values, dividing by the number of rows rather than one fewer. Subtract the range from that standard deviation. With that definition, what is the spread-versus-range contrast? -5.7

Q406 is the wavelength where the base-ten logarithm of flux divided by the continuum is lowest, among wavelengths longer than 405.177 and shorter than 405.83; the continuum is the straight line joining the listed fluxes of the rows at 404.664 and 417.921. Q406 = 405.597 nm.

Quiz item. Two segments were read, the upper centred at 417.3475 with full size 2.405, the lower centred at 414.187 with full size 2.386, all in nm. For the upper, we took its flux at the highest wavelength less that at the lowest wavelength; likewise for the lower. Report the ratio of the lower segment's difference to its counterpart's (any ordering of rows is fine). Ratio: 1.8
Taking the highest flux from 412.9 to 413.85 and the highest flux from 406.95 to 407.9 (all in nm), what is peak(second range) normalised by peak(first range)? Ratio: 1.10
